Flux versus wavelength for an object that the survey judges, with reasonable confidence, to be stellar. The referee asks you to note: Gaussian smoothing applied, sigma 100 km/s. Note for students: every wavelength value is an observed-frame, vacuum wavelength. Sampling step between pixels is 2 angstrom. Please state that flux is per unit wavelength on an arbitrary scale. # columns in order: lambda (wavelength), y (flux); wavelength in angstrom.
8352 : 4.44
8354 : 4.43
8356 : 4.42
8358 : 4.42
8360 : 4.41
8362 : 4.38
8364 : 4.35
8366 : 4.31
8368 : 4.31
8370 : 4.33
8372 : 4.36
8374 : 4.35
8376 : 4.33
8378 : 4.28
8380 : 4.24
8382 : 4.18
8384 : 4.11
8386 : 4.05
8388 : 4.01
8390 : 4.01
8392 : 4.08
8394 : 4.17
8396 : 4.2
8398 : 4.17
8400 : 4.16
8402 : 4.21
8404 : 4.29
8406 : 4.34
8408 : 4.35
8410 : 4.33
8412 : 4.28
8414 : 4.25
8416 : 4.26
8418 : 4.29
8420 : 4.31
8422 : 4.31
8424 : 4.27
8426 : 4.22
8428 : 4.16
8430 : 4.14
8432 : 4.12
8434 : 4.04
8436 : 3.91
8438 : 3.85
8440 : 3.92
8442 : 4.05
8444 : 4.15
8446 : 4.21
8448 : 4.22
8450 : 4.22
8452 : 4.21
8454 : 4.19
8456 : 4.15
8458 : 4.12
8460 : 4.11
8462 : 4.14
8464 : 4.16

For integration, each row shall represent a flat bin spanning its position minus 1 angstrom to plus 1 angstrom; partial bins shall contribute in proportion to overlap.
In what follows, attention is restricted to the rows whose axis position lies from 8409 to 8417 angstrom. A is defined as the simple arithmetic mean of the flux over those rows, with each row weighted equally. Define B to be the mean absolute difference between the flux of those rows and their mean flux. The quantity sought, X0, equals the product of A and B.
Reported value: 0.11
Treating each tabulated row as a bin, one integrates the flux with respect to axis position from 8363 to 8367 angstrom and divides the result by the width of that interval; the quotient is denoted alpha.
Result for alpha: 4.33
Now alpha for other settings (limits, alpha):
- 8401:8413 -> 4.30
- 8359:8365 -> 4.38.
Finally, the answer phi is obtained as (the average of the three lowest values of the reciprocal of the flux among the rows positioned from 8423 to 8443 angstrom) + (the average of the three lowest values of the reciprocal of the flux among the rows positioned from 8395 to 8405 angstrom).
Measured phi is 0.473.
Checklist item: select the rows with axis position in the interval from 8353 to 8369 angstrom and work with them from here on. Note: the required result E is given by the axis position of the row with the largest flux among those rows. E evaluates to 8354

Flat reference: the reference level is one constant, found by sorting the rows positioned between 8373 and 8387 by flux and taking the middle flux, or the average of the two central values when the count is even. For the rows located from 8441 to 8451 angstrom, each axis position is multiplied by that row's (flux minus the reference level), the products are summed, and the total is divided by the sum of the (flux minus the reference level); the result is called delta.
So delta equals 8443.7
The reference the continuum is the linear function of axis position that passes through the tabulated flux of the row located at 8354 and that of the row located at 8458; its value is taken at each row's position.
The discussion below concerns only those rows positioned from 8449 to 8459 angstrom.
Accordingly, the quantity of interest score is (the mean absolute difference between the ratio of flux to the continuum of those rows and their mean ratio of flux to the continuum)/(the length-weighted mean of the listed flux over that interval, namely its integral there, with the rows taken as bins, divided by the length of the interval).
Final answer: 0.0016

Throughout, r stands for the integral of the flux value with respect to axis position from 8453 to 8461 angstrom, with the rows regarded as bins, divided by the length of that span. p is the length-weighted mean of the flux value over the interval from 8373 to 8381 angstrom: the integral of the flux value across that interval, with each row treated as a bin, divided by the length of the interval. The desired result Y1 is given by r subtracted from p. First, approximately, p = 4.30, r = 4.1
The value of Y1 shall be 0.16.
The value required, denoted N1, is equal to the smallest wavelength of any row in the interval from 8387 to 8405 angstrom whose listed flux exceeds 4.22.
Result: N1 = 8404 angstrom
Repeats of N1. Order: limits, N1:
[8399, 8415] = 8404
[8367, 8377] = 8368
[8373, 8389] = 8374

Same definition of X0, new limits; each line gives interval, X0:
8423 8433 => 0.21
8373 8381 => 0.17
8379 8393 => 0.28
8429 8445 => 0.39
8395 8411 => 0.30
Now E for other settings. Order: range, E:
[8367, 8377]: 8372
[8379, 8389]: 8380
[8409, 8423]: 8410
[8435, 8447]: 8446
